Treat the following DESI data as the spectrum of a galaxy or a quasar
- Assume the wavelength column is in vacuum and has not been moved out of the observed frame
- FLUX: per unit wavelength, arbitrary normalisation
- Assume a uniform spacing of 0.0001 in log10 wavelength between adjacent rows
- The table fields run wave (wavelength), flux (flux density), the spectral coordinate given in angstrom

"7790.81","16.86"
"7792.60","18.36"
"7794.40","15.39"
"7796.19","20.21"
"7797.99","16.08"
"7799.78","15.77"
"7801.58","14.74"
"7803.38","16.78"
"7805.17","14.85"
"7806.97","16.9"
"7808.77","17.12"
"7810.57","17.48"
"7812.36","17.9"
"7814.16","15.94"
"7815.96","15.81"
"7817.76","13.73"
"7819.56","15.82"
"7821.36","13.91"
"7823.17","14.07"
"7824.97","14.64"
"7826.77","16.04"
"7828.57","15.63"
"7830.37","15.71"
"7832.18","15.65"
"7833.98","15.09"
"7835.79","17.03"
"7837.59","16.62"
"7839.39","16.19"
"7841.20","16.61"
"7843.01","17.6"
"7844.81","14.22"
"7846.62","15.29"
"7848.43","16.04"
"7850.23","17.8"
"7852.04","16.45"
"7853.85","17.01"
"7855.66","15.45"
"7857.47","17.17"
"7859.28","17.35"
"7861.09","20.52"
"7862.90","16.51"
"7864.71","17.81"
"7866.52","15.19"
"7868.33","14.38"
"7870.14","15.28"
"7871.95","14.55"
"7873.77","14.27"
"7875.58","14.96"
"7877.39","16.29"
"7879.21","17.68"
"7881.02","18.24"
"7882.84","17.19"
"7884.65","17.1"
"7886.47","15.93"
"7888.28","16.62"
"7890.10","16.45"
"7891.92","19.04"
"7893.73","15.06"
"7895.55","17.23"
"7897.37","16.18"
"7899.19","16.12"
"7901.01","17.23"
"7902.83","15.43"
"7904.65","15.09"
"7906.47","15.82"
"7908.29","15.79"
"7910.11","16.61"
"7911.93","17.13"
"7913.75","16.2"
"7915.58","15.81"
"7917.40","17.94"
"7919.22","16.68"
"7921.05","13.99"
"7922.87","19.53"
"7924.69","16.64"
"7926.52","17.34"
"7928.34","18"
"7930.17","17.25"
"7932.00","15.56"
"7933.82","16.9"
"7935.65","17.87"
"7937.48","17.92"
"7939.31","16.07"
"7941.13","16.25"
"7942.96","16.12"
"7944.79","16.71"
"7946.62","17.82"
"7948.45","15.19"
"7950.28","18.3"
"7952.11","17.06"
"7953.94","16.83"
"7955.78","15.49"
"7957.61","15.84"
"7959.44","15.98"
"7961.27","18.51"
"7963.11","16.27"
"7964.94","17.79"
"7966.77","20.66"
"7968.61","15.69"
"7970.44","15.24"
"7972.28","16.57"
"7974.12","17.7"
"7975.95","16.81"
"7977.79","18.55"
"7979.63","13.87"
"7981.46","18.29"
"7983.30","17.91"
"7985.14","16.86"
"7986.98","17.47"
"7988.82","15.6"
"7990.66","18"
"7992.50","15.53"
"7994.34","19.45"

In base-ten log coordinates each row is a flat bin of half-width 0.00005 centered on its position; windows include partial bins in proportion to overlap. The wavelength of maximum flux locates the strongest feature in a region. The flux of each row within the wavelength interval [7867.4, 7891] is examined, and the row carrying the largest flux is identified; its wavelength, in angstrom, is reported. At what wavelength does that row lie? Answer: 7881.02 angstrom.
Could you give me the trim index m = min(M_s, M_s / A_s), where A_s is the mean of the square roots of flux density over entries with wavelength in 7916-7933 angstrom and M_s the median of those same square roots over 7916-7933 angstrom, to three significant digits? 1.01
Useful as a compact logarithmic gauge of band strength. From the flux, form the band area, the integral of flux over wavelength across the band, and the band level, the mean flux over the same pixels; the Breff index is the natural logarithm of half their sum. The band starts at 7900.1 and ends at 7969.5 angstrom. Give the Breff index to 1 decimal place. 6.4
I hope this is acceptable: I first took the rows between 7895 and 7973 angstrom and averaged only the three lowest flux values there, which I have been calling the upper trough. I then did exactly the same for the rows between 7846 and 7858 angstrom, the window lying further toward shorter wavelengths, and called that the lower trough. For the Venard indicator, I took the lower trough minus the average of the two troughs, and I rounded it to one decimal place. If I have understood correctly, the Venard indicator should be 0.4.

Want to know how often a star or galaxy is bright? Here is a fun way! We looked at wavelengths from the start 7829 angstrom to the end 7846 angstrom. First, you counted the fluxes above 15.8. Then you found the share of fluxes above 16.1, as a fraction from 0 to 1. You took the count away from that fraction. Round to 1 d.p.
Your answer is -4.4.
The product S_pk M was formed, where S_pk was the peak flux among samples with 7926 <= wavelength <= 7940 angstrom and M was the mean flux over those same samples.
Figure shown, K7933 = 308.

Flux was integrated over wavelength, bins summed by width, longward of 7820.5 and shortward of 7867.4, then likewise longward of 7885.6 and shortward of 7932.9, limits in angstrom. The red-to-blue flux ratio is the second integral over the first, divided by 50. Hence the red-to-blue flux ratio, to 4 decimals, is 0.0206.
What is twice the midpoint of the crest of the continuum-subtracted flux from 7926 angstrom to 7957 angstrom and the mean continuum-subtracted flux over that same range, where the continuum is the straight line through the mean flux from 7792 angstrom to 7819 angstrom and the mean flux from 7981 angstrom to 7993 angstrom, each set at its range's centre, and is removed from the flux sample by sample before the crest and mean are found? 1.3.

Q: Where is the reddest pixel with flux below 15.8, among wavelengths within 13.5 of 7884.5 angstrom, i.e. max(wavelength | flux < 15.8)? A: 7893.73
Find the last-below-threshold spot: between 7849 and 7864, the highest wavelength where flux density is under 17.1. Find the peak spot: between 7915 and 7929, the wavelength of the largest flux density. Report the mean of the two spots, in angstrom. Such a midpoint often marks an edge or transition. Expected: 7892.9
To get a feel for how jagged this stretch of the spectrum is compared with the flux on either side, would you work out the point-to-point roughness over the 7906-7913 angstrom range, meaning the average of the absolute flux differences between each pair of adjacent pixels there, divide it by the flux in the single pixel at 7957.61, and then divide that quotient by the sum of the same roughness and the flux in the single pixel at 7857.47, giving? 0.0016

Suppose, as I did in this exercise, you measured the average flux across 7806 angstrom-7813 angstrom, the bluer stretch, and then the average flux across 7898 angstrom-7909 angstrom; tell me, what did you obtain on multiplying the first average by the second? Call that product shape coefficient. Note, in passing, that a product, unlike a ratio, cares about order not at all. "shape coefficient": 276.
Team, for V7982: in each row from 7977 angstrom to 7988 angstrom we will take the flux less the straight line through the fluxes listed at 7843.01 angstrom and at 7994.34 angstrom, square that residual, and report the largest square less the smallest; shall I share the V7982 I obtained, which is 28.7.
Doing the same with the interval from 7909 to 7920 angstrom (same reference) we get 6.8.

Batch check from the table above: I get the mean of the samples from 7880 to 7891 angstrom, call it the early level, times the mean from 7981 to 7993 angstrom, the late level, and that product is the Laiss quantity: 289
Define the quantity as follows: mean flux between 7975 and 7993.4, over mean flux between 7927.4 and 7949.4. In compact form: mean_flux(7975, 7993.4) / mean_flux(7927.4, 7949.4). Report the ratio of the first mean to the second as 1.005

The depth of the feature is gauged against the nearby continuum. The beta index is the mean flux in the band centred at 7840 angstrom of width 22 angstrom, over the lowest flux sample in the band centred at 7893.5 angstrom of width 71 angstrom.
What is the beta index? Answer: 1.15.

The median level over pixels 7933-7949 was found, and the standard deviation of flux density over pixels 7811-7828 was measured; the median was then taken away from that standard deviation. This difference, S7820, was -15.4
